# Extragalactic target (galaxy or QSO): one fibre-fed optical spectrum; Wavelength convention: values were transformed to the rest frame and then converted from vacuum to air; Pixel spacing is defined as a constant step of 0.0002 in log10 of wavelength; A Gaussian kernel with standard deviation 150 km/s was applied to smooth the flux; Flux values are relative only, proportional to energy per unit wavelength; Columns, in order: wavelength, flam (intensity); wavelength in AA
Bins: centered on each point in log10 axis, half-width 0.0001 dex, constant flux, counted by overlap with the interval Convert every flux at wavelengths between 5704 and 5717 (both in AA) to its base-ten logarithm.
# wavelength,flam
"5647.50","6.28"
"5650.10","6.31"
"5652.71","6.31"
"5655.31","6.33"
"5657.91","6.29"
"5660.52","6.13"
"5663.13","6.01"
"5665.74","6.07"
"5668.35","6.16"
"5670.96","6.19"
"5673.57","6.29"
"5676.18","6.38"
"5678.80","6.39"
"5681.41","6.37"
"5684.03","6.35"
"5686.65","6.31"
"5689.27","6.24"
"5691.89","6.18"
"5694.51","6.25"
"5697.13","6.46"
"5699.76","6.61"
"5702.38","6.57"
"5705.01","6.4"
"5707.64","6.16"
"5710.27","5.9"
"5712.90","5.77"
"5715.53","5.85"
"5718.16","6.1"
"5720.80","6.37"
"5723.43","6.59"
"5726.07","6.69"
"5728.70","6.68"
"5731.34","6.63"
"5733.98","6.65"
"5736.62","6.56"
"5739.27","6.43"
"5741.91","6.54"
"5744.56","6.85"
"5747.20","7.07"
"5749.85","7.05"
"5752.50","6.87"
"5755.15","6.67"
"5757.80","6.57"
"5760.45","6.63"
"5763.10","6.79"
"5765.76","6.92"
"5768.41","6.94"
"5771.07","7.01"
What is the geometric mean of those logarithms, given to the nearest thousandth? 0.779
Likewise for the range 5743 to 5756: 0.839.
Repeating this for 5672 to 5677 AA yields 0.802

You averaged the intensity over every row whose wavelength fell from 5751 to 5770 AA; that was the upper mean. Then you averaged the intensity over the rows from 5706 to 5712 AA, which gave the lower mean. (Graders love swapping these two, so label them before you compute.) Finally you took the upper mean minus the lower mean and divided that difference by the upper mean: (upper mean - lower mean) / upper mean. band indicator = 0.11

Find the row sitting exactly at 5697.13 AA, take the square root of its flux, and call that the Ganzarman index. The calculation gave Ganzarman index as 2.54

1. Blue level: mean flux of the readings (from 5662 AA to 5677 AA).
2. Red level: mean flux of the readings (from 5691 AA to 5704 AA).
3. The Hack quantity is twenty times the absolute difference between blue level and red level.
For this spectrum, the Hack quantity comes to 5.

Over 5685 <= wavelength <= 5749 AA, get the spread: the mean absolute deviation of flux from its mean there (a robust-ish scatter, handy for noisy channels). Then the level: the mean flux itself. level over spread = 26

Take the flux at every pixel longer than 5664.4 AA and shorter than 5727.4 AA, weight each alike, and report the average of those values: 6.28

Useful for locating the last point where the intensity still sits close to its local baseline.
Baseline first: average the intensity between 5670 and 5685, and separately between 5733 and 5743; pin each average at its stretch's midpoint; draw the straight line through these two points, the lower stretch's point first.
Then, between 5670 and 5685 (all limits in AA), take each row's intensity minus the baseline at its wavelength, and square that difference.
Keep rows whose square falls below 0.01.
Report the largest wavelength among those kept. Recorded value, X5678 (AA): 5684.03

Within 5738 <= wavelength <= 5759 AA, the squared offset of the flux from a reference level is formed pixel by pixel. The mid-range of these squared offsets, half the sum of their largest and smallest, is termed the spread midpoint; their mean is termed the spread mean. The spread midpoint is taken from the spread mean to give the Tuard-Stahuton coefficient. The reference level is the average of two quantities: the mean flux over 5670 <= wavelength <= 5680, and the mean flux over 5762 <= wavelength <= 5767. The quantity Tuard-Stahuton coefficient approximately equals -0.04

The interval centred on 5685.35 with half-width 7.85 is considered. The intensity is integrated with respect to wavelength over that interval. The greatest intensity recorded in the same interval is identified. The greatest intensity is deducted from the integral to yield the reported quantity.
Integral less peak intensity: 93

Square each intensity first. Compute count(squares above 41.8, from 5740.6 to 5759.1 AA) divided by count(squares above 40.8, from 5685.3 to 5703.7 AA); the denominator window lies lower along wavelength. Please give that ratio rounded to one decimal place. 2.3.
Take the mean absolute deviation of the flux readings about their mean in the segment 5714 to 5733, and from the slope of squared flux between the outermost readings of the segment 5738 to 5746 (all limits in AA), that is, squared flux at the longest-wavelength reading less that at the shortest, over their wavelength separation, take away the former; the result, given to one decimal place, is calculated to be 0.8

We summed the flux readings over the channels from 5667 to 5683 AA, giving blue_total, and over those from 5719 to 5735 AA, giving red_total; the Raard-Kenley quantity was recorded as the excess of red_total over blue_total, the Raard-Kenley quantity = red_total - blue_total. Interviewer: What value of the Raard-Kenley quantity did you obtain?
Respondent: 1.8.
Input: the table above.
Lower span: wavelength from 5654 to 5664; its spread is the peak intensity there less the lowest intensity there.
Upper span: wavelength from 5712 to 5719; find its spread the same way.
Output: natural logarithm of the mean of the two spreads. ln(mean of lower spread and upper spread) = -1.1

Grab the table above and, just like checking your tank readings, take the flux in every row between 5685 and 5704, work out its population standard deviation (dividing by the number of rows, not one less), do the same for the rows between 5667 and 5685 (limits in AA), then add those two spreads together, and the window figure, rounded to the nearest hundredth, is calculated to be 0.25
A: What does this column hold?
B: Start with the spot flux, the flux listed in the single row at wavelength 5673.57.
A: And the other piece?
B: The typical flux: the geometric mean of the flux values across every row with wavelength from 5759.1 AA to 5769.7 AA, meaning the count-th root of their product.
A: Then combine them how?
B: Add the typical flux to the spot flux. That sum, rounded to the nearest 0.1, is 13.1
